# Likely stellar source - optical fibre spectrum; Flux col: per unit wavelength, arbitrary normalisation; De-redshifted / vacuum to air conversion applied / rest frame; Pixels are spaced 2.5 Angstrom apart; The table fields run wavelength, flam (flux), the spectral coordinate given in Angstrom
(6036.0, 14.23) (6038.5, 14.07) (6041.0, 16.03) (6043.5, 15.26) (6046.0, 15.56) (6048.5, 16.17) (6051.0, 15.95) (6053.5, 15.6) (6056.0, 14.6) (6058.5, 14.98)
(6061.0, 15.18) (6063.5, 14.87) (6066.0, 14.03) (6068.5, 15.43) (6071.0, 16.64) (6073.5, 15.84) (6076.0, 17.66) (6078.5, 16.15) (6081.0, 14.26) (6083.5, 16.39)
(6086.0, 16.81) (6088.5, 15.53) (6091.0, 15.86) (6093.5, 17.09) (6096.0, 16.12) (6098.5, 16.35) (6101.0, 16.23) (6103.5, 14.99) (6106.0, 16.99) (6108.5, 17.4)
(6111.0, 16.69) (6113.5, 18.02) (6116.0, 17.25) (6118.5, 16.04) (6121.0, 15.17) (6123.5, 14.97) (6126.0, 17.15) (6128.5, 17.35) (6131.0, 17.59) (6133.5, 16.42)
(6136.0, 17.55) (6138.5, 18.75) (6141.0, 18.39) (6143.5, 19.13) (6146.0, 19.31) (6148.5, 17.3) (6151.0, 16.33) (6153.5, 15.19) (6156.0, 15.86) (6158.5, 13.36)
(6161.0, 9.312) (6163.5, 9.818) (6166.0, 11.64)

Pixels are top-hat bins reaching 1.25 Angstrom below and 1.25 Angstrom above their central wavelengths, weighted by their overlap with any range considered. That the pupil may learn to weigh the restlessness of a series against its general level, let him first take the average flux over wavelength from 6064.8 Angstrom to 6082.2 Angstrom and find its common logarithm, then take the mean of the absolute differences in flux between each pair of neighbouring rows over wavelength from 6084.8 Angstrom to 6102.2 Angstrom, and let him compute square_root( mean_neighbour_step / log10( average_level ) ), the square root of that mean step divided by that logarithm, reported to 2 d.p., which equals 0.76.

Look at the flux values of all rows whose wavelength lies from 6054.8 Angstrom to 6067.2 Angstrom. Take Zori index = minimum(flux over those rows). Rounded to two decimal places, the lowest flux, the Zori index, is 14.03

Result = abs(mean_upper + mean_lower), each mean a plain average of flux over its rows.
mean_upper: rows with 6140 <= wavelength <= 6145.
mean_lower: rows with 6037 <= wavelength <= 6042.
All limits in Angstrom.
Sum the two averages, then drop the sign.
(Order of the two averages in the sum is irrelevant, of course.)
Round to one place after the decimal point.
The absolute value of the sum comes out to 33.8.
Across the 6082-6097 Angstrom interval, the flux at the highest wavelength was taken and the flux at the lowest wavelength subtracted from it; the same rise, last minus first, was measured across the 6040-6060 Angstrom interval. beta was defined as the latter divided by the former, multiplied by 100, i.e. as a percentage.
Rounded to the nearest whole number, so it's 389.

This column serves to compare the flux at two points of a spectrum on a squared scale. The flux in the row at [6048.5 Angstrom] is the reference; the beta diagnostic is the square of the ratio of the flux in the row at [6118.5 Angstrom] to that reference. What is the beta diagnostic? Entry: 0.98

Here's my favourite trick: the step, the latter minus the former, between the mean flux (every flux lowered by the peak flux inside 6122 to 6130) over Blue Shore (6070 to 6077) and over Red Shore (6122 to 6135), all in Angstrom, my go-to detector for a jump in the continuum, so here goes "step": 0.0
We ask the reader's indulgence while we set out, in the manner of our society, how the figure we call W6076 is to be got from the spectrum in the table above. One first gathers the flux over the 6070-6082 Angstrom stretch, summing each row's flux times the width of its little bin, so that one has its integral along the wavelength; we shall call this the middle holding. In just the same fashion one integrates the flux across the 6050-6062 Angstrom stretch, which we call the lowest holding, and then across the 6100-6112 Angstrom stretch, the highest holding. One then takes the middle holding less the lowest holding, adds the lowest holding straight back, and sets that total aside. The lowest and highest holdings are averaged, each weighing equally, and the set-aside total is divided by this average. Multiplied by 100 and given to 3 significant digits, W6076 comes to 102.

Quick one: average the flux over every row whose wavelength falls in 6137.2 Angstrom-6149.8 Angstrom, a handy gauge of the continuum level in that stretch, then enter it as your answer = 18.6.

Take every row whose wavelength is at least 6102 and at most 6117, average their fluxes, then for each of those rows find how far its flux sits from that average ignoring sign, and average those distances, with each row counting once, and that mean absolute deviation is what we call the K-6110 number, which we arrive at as 0.70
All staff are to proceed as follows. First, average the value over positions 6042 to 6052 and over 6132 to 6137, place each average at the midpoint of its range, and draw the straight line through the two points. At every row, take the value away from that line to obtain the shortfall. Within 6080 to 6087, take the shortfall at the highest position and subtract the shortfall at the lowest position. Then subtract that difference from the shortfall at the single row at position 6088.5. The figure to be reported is 3.3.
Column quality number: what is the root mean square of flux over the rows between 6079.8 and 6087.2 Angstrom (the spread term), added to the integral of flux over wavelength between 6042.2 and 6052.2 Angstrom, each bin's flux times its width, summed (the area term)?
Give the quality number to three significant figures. 173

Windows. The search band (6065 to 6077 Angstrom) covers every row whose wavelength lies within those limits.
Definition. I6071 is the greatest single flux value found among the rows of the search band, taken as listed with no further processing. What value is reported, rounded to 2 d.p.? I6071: 17.66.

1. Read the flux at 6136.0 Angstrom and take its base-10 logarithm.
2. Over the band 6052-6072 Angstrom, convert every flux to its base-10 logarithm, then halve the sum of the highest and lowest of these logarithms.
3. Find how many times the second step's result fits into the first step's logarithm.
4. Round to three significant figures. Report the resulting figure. 1.05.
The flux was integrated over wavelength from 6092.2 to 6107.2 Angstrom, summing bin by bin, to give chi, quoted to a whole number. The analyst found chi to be 244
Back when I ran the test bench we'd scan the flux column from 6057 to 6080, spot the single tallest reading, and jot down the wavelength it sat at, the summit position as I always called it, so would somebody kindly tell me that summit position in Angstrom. 6076.0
